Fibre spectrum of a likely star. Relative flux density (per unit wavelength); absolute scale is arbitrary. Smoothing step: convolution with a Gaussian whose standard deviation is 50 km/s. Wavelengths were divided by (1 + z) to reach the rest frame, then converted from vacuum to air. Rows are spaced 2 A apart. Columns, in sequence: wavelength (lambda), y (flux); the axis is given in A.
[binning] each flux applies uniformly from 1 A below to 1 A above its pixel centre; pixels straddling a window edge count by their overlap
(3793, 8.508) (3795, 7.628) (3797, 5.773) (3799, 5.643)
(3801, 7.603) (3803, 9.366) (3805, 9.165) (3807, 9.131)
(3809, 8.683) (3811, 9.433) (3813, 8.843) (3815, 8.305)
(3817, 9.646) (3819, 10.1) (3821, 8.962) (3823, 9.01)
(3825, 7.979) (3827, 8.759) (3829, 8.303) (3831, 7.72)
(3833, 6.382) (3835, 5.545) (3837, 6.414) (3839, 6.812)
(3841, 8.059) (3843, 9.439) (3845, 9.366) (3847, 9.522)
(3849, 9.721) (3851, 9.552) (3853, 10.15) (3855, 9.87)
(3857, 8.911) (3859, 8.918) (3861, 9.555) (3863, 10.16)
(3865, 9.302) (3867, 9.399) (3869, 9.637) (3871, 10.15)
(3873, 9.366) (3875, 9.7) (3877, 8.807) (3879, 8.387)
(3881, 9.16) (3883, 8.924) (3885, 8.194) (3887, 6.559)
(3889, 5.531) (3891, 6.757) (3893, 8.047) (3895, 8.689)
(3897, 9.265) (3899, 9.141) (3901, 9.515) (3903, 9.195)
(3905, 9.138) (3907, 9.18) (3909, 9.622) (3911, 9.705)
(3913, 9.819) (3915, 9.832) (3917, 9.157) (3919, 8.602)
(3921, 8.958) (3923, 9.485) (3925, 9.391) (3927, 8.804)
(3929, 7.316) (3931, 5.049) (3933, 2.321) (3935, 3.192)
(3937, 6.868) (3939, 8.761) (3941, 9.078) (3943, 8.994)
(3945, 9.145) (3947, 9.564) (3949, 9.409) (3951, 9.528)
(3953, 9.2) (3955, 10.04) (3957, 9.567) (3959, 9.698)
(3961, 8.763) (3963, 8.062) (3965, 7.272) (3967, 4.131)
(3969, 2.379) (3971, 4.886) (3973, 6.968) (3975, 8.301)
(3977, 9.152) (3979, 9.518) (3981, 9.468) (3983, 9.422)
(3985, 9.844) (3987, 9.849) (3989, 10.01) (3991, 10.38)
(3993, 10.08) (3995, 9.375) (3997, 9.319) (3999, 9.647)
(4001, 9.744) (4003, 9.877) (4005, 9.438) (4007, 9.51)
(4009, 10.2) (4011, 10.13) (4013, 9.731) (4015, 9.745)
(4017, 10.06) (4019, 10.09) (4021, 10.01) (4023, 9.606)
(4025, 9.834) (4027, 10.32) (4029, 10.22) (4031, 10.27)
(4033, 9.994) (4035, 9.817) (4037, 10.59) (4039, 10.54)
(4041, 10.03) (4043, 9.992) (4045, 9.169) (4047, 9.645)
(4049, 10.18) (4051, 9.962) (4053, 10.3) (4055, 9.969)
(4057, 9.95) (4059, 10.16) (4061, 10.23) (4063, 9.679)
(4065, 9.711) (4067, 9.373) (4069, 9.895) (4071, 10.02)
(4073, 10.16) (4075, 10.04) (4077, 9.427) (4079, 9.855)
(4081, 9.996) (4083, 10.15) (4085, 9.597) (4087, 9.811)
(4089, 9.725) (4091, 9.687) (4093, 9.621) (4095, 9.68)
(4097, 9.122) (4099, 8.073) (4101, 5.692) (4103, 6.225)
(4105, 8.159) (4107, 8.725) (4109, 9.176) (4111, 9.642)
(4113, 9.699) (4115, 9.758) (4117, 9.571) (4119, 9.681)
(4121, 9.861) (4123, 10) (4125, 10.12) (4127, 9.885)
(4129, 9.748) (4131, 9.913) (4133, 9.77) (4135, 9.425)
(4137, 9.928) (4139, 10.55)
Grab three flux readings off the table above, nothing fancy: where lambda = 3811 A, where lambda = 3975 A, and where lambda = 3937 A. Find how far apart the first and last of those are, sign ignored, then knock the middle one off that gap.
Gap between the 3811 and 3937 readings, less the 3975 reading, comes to -5.7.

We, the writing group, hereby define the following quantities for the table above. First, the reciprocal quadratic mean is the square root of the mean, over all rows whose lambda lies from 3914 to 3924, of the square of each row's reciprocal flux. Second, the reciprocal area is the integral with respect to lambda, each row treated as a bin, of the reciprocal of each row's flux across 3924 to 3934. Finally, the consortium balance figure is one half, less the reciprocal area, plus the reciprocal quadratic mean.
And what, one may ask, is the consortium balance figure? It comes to -1.36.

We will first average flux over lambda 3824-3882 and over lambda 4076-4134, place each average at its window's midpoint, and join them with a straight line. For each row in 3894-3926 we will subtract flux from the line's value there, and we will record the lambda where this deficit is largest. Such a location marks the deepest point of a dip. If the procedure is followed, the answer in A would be 3919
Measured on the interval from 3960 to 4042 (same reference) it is 3969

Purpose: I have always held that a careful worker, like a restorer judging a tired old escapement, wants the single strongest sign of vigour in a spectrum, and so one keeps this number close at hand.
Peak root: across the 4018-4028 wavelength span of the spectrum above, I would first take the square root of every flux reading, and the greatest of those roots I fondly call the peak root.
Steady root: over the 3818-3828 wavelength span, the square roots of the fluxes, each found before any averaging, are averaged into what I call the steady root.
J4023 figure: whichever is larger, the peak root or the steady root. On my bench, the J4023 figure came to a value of 3.21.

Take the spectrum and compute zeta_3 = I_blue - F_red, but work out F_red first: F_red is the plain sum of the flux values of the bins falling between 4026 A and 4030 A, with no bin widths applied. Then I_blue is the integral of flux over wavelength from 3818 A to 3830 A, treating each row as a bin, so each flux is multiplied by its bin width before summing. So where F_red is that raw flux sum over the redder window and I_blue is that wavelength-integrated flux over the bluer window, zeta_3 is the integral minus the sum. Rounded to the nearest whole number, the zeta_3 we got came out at 86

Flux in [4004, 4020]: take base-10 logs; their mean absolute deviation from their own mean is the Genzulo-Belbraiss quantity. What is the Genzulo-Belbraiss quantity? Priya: 0.011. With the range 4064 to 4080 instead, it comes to 0.010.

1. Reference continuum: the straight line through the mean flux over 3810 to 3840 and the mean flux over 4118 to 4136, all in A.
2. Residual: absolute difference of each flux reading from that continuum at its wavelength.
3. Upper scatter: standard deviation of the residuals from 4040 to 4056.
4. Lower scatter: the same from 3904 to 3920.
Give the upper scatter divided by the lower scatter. 0.59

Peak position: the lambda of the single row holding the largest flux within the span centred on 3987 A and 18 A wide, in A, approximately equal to 3991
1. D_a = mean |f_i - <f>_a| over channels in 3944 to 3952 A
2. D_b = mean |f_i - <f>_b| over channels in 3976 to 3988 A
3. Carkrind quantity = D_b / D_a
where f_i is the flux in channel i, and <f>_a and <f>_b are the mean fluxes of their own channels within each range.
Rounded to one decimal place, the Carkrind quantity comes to 1.5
